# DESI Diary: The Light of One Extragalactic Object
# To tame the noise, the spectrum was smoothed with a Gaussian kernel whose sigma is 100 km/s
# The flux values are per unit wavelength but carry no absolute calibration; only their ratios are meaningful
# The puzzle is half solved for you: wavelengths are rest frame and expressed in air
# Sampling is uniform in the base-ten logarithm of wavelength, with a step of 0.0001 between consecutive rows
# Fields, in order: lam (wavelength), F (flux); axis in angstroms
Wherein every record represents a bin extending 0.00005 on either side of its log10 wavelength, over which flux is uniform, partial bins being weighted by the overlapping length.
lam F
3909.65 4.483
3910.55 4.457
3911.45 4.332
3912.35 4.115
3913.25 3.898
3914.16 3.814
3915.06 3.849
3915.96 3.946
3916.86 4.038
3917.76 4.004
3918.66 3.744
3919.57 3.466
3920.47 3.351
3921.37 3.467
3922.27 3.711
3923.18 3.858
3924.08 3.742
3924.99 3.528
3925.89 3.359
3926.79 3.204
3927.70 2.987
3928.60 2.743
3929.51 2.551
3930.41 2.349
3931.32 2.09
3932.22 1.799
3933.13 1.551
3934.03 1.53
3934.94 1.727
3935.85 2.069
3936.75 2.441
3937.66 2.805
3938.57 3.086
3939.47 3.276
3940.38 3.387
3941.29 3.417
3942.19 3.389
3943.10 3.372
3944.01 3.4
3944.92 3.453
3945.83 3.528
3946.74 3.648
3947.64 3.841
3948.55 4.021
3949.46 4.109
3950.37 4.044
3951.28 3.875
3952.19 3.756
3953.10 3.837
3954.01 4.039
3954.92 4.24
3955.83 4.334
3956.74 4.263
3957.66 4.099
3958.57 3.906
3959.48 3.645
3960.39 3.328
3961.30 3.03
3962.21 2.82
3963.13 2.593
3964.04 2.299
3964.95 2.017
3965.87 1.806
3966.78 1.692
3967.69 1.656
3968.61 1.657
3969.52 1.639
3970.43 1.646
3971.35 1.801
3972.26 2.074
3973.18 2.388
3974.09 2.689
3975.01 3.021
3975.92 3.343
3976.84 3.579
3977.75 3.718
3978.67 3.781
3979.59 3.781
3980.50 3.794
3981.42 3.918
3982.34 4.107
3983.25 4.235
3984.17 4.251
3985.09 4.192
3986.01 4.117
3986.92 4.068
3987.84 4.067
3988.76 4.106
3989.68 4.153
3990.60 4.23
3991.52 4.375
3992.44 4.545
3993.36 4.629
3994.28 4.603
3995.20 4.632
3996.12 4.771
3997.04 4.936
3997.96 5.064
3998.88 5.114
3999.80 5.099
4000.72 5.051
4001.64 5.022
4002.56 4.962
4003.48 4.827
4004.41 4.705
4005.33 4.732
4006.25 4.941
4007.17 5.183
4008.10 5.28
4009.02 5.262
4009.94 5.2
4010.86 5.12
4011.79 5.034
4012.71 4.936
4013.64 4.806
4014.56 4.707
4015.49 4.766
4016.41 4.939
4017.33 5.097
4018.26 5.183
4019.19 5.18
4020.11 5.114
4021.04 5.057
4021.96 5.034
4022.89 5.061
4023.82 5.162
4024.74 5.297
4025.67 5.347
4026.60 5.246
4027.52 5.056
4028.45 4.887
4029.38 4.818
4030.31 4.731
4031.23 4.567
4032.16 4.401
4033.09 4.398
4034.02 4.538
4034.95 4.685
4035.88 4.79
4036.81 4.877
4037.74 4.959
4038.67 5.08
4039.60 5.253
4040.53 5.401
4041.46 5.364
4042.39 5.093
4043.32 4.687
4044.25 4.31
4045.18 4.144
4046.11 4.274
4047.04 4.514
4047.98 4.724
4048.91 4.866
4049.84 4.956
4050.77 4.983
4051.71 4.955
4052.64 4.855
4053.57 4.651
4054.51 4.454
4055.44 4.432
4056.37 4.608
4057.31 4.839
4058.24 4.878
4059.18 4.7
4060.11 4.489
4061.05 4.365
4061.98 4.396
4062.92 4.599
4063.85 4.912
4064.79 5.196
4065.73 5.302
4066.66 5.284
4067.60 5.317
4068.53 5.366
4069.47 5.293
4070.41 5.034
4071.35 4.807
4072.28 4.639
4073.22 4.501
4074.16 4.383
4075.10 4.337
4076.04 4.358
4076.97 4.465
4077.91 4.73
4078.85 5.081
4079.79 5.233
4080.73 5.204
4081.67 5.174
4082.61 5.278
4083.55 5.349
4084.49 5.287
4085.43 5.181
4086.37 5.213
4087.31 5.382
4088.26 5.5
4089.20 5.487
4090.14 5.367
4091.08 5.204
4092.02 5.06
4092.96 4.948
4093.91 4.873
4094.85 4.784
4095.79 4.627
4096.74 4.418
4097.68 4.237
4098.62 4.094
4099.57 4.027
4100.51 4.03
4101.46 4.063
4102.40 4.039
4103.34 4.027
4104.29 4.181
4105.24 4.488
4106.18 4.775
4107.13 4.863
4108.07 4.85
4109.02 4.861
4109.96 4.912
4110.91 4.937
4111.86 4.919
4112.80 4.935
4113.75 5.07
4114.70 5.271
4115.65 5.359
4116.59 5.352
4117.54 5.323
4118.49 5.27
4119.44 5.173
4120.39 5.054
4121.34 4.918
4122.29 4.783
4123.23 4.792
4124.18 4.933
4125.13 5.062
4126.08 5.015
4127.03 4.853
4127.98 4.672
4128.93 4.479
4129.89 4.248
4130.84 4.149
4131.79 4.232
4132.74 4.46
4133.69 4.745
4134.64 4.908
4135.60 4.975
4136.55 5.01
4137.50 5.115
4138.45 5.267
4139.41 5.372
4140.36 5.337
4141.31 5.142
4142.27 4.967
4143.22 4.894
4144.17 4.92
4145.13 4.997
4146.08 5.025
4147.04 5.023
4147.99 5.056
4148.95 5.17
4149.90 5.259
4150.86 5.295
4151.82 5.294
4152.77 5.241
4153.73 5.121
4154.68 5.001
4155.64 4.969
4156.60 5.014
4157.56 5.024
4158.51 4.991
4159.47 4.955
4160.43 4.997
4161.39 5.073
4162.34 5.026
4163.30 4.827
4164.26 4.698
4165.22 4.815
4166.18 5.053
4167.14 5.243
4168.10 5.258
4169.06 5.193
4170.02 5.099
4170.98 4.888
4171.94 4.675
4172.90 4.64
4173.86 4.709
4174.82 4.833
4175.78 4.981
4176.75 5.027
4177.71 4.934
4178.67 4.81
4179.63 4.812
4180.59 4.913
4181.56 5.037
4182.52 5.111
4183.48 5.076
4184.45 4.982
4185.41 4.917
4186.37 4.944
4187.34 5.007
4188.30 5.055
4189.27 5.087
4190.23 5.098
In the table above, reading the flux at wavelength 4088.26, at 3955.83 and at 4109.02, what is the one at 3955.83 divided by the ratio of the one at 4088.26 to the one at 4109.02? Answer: 3.83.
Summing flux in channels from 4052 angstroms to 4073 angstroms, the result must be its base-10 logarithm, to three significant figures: 2.03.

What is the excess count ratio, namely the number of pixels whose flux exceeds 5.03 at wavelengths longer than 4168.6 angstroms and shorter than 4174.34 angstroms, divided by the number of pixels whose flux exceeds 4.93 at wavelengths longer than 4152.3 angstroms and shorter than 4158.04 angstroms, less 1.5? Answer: -1.17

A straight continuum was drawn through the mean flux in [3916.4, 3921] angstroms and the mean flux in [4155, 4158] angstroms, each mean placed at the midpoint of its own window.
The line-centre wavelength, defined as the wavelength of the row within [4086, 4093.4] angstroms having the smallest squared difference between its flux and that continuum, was 4092.96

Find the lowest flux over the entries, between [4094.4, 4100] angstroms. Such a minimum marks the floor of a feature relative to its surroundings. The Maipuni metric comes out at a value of 4.027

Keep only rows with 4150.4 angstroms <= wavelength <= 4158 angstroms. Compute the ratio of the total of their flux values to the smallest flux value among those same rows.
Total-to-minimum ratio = 8.2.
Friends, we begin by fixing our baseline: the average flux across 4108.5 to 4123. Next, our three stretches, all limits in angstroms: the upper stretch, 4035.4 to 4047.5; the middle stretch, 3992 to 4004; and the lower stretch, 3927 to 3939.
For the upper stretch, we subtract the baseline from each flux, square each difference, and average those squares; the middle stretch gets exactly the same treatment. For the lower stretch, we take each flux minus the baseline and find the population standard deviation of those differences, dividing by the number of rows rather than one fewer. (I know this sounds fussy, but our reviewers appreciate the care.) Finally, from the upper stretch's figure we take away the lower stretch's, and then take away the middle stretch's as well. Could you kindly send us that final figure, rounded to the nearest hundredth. -0.38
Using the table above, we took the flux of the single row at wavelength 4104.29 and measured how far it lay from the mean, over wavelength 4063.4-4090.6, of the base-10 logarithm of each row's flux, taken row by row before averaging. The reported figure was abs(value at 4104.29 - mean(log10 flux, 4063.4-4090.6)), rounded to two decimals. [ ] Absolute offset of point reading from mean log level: 3.48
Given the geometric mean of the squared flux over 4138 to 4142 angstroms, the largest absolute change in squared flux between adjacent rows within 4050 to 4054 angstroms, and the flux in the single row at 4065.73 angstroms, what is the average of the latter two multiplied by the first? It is 101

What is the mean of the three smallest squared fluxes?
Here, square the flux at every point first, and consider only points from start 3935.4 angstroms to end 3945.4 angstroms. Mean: 6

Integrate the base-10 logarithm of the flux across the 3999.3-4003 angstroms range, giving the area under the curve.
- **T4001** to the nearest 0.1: 2.6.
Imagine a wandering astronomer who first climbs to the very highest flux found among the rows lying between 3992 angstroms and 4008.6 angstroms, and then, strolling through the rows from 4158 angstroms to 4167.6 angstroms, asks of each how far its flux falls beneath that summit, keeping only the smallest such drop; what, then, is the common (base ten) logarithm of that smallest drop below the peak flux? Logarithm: -1.4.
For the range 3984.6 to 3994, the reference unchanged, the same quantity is -0.2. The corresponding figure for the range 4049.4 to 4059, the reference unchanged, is -0.5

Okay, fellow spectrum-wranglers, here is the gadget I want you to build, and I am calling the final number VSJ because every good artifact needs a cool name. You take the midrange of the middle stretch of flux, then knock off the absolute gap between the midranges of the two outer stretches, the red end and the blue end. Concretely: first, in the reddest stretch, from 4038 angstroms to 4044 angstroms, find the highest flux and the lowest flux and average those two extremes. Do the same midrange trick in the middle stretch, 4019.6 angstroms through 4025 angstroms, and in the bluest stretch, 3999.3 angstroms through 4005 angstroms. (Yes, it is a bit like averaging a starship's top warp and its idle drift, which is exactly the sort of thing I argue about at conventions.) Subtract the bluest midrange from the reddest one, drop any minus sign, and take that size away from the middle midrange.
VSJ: 5.0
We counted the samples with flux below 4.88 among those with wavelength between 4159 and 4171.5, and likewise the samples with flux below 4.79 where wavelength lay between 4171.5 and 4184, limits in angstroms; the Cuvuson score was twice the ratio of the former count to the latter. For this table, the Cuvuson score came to 2.0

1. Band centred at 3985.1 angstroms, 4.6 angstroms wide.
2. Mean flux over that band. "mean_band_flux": 4.2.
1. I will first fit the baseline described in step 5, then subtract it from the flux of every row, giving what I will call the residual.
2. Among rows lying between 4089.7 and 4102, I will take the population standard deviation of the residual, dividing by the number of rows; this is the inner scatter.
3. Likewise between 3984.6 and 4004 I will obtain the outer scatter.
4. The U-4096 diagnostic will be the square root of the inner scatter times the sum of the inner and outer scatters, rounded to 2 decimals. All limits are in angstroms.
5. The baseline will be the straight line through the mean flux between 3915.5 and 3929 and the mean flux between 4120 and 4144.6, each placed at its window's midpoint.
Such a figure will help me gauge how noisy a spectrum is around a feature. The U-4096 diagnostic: 0.63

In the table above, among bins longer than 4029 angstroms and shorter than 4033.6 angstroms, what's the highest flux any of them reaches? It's 4.818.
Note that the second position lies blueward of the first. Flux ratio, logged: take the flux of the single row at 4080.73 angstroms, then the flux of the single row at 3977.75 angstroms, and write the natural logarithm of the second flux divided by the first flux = -0.34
